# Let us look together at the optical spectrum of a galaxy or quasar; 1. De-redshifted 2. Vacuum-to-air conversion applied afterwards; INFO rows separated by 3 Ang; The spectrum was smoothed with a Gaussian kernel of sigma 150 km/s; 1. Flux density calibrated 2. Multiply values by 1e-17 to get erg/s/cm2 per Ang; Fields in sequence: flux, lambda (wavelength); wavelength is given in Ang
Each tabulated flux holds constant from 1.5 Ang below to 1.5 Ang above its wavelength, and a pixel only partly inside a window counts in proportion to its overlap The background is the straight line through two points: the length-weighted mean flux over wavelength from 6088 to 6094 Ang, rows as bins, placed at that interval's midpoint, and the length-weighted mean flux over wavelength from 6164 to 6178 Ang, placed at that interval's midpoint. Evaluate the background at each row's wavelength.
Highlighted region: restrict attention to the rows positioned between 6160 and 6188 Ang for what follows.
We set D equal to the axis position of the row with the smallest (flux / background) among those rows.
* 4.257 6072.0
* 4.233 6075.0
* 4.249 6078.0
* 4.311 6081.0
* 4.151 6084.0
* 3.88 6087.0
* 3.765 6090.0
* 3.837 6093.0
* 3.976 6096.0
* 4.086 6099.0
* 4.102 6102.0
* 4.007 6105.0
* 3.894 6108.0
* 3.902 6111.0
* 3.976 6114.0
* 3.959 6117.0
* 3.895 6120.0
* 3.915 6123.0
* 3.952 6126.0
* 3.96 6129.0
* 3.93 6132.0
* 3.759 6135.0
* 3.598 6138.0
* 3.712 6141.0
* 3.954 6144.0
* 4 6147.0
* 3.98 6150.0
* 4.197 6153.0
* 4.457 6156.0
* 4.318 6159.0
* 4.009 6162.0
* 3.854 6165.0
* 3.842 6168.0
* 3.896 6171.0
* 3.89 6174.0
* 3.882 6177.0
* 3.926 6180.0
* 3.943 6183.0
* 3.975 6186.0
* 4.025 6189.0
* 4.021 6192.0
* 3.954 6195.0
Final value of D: 6168.0 Ang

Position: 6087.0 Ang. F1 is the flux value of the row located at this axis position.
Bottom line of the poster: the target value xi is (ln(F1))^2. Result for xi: 1.84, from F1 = 3.88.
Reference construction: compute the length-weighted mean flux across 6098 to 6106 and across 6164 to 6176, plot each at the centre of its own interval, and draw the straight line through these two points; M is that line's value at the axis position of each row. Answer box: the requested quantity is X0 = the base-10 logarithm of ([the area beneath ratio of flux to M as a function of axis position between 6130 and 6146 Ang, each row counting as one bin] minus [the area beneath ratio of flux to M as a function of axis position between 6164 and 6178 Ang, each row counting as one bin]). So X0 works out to 0.1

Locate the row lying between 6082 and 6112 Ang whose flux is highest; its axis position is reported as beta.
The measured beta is 6084.0 Ang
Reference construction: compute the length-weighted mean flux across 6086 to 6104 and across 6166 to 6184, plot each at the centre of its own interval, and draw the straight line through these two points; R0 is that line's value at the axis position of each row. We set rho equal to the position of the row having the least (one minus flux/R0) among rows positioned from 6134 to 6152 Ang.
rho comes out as 6147.0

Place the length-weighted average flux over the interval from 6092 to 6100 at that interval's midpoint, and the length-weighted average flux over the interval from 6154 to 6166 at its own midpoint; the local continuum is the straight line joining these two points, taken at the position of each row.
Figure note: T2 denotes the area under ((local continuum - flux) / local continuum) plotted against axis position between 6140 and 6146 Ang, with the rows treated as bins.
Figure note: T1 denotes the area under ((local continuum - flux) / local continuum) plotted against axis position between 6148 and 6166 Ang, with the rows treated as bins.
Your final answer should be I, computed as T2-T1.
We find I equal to 0.3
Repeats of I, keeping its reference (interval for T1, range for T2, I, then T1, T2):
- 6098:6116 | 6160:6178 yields 1.2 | 0.1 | 1.3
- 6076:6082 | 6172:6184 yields 1.5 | -0.6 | 0.9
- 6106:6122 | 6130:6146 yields 0.8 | 0.4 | 1.2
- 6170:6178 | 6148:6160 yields -0.8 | 0.6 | -0.2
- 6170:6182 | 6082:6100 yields -0.9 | 0.9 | 0.0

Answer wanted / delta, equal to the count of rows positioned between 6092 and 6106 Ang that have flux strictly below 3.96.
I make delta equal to 1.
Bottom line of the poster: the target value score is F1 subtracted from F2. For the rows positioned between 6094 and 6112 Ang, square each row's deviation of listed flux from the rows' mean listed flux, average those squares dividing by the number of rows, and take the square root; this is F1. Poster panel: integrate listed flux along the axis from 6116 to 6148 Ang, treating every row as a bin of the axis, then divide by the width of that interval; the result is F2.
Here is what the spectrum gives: 3.79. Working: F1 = 0.081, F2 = 3.87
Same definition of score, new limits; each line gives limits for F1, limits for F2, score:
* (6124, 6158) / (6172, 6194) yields 3.73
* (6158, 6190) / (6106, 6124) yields 3.80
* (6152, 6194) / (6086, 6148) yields 3.73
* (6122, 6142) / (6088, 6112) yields 3.81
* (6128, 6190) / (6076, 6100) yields 3.85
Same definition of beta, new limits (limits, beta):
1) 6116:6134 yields 6129.0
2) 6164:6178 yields 6171.0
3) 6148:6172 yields 6156.0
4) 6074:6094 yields 6081.0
